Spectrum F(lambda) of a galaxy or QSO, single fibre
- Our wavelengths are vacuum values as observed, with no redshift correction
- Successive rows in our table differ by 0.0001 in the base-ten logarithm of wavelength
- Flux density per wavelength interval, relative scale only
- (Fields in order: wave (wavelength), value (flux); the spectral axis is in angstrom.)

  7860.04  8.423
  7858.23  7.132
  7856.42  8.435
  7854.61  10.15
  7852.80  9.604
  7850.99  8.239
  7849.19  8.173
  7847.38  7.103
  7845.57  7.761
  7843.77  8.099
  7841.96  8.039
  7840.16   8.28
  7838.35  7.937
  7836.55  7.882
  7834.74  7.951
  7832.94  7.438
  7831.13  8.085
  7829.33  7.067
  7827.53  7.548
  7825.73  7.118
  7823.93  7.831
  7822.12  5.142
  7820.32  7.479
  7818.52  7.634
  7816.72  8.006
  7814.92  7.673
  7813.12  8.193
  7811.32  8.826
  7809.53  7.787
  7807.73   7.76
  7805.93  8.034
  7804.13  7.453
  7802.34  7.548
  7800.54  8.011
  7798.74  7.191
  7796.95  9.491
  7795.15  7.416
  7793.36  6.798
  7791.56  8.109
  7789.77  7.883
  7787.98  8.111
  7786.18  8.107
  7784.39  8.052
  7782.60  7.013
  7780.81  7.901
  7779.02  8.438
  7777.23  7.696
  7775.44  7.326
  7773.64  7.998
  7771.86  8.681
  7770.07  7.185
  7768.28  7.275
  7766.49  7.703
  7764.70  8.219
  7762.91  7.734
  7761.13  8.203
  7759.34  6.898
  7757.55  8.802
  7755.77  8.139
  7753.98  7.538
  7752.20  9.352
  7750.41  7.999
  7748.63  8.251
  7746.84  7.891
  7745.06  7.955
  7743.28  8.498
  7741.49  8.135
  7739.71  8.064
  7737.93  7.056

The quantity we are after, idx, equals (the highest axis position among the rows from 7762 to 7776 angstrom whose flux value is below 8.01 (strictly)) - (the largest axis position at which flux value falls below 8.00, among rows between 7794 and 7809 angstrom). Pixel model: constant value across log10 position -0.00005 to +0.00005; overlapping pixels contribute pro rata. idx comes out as -32.3 angstrom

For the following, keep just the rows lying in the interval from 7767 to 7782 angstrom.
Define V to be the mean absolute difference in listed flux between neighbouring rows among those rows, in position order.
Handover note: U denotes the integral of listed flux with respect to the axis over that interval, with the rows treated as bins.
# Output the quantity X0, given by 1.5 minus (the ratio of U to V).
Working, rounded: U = 117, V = 0.7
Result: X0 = -177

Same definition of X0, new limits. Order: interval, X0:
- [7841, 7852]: -197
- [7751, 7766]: -116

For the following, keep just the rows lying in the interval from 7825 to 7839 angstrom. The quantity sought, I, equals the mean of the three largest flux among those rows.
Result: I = 8.0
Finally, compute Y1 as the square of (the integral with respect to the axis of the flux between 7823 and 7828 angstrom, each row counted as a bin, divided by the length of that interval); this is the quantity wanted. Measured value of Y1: 56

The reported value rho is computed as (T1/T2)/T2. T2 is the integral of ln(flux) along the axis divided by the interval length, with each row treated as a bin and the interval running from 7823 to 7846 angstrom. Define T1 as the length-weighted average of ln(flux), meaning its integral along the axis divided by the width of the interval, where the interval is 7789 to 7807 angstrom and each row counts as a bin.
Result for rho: 0.49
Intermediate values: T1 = 2.05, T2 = 2.05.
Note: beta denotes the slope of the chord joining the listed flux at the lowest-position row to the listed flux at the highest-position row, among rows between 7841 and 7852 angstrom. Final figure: 0.02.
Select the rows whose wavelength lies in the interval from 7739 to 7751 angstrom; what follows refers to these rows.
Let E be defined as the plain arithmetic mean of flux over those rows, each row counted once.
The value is 8.11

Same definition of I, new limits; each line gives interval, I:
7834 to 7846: 8.1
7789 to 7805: 8.5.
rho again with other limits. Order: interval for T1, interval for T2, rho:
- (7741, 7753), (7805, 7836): 0.52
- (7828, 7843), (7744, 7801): 0.48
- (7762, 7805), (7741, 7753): 0.46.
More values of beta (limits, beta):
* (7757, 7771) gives -0.13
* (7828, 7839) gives 0.10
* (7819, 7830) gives -0.05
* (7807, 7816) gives -0.01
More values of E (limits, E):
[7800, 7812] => 7.92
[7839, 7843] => 8.16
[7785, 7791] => 8.03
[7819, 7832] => 7.18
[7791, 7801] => 7.84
